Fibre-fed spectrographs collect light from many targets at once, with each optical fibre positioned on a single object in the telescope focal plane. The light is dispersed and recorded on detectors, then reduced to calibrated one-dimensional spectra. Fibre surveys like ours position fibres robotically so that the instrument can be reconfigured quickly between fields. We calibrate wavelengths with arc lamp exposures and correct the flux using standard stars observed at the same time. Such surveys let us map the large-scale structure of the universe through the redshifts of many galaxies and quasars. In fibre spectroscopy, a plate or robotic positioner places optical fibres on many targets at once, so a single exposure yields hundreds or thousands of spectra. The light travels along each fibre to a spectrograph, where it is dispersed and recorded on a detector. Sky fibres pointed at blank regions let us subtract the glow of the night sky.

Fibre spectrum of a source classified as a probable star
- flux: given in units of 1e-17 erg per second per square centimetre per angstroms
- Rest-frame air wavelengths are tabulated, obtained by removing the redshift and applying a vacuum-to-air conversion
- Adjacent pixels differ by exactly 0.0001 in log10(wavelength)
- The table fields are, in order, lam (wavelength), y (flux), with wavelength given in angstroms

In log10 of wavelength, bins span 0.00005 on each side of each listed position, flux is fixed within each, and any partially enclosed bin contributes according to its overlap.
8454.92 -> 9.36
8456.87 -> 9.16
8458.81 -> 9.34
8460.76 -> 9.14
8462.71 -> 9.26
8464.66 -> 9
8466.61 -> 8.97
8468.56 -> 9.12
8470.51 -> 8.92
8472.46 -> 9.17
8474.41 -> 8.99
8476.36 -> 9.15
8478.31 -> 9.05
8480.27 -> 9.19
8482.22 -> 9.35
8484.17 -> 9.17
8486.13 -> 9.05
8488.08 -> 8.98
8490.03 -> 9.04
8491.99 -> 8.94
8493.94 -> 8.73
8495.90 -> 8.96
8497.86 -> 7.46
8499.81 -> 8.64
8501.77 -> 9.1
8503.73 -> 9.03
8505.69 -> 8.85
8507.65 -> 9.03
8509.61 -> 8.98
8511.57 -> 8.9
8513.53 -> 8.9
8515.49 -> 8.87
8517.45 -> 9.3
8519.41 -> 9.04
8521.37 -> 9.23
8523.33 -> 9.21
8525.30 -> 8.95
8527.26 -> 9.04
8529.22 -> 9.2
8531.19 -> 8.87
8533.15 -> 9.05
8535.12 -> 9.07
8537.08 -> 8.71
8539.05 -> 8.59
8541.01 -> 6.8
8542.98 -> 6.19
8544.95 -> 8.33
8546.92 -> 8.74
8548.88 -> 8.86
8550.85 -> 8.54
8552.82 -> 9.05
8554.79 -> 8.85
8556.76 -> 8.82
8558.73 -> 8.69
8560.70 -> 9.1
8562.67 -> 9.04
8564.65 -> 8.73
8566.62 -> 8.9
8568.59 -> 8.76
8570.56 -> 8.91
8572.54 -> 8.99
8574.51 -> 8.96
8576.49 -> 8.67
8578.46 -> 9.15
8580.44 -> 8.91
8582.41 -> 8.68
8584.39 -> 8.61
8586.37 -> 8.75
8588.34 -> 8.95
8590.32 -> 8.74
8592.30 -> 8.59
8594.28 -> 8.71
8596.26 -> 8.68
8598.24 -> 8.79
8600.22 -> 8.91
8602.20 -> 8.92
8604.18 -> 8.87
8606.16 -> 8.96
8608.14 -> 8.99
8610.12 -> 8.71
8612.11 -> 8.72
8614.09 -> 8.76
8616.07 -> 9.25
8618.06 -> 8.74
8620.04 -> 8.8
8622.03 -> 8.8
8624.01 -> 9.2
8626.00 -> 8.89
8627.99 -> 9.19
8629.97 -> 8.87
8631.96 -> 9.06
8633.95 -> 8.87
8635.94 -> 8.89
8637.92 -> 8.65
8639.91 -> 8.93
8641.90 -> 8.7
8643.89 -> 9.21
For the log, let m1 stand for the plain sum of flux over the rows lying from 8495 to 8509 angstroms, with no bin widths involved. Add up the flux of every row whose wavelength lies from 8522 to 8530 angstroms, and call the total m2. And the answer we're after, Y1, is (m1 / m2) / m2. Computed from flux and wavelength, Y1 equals 0.046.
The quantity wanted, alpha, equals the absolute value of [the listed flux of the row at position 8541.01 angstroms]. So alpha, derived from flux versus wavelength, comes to 6.8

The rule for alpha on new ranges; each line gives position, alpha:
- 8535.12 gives 9.1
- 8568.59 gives 8.8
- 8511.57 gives 8.9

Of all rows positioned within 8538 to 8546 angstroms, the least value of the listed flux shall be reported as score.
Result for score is 6.19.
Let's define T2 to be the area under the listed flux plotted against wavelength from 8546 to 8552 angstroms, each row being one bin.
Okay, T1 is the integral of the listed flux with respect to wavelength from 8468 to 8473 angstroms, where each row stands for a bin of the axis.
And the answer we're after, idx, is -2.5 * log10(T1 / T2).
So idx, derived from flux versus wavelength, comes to 0.16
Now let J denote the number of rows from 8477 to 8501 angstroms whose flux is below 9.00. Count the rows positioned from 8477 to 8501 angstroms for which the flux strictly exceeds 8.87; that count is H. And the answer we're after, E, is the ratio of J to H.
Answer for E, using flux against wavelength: 0.67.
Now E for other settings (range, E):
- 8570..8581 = 1.00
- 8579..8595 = 4.00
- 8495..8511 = 1.00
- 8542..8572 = 2.40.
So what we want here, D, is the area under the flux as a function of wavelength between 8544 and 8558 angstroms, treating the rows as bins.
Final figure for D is 122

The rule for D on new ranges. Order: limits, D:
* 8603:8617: 125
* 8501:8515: 125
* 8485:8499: 122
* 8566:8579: 116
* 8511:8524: 118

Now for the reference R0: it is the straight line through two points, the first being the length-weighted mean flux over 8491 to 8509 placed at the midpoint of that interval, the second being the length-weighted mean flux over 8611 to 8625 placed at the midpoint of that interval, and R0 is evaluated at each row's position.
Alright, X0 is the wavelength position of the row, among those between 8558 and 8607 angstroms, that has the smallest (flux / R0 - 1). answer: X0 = 8592.30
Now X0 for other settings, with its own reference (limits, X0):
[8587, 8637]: 8592.30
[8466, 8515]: 8497.86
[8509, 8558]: 8542.98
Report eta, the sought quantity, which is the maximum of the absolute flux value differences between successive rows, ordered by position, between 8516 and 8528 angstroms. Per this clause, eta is 0.26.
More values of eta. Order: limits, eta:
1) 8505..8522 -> 0.43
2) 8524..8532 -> 0.33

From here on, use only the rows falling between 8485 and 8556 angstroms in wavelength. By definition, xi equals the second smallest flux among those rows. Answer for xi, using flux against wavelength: 6.8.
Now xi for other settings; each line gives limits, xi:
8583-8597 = 8.61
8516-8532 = 8.95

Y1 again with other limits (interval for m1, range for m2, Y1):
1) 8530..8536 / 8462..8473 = 0.009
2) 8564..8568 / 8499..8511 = 0.006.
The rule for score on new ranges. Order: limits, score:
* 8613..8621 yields 8.74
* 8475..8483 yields 9.05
